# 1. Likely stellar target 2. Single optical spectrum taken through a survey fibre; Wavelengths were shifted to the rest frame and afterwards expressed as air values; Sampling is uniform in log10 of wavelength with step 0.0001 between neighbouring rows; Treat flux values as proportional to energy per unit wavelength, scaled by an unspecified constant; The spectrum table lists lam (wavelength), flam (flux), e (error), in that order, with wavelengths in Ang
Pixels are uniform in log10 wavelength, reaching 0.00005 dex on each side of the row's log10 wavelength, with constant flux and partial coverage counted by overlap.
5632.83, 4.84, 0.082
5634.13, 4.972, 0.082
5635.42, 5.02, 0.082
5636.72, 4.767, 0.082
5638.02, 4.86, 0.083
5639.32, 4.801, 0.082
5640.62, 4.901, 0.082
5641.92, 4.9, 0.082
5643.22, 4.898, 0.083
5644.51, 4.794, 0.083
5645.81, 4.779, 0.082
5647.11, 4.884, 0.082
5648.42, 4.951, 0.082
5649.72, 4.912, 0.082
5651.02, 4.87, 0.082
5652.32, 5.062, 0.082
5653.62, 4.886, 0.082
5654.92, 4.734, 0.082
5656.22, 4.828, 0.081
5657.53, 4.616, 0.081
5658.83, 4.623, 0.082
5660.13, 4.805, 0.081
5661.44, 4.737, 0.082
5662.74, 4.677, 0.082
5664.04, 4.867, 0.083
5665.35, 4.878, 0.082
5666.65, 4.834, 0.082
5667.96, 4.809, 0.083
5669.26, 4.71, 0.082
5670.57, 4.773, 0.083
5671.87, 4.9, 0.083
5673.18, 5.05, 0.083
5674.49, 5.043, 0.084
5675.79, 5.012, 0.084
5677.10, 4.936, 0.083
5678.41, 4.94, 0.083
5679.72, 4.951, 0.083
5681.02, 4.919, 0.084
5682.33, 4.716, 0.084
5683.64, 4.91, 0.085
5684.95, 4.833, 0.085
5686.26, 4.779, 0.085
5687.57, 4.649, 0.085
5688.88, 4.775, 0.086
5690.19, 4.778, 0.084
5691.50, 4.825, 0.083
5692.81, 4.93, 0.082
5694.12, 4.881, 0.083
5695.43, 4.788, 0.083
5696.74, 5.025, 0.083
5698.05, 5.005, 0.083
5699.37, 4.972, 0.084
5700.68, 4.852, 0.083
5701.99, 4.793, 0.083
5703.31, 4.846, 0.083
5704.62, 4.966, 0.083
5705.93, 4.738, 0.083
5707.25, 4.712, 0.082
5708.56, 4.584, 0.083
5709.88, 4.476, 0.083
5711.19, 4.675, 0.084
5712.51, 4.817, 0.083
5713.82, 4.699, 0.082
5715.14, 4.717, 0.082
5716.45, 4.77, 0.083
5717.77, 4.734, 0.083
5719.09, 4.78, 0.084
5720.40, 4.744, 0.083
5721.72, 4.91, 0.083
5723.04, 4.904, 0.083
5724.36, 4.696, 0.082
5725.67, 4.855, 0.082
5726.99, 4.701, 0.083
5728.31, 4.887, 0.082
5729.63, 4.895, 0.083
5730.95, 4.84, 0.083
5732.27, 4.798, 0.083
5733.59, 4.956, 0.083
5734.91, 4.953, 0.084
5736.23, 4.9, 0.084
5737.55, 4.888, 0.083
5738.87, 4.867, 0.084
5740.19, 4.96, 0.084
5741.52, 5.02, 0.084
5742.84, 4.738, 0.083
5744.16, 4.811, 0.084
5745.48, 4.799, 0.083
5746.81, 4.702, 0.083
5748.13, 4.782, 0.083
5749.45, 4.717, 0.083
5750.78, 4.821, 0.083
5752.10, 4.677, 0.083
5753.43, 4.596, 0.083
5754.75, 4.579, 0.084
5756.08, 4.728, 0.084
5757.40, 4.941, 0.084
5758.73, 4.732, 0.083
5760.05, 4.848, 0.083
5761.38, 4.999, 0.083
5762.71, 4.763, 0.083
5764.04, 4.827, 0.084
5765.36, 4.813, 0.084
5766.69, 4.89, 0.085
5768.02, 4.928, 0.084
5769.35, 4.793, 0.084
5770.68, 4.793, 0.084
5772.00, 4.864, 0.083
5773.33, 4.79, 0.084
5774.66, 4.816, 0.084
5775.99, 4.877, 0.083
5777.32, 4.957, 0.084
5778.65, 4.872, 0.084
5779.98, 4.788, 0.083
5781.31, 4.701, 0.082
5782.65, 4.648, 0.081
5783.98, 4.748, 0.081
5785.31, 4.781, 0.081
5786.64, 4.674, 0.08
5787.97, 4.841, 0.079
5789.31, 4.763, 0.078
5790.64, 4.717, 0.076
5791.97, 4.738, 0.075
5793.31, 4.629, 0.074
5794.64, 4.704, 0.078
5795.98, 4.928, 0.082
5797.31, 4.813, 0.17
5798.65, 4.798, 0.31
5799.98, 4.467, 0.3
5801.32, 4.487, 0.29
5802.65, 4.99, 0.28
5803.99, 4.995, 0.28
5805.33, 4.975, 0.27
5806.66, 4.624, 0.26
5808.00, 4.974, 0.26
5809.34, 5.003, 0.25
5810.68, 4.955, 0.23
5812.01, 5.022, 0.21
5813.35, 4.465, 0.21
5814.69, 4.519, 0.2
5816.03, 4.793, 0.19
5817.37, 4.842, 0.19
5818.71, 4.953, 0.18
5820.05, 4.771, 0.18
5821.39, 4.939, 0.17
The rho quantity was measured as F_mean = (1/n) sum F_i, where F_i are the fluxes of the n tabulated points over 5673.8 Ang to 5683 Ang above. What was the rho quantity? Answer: 4.93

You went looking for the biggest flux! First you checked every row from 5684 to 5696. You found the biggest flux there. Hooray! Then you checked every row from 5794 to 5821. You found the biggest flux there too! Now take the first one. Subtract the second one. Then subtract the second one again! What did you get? -5.11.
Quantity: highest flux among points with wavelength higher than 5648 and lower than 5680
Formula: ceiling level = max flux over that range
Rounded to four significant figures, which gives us 5.062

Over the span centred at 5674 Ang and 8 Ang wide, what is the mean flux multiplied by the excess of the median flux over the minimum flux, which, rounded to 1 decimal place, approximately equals 1.0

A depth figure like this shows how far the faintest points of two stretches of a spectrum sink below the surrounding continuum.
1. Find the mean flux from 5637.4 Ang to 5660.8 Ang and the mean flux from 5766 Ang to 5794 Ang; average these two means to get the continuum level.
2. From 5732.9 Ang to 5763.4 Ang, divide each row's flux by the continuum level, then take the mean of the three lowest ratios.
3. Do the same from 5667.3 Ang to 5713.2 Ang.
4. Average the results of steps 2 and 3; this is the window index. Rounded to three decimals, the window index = 0.954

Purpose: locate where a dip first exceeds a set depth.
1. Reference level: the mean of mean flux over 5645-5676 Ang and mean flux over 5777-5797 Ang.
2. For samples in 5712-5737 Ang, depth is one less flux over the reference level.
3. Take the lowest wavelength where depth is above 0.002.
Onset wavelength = 5713.82 Ang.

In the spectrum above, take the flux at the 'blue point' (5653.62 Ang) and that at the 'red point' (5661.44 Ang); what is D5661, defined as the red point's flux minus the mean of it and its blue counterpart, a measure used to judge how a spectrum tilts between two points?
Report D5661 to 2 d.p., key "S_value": -0.07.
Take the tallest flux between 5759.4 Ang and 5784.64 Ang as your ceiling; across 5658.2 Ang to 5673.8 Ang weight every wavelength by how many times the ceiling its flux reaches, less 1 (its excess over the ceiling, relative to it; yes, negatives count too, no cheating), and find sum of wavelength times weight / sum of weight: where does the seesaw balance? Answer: 5664.4 Ang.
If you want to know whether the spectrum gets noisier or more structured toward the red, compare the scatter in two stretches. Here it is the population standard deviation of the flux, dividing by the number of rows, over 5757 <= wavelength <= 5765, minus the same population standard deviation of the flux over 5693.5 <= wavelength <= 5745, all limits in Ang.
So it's -0.026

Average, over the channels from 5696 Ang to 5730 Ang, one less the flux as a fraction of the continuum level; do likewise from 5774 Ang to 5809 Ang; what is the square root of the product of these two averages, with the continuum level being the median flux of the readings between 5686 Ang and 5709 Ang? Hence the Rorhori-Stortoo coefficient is 0.0036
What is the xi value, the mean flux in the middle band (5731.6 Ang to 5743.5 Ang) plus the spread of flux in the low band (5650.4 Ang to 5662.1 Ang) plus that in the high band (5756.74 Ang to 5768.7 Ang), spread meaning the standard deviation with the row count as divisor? 5.11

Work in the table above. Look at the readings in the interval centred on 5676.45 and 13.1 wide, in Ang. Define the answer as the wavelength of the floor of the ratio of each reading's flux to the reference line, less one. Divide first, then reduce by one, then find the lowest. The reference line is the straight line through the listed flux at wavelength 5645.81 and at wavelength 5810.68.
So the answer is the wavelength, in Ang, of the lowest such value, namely 5682.33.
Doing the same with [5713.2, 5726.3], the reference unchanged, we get 5724.36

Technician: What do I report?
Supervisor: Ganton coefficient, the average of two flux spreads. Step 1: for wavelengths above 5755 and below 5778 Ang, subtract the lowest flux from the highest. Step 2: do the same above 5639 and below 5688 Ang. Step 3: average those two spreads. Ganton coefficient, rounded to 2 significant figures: 0.36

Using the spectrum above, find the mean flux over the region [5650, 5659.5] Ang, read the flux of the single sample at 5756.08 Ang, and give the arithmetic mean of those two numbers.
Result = 4.77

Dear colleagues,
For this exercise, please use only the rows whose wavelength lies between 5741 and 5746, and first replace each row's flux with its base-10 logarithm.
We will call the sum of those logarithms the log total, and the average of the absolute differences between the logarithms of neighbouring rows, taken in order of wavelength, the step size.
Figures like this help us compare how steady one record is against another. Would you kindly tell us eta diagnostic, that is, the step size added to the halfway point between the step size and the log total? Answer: 1.4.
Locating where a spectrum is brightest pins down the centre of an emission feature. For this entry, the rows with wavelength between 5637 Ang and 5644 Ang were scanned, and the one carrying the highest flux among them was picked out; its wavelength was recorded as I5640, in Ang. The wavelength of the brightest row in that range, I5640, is 5640.62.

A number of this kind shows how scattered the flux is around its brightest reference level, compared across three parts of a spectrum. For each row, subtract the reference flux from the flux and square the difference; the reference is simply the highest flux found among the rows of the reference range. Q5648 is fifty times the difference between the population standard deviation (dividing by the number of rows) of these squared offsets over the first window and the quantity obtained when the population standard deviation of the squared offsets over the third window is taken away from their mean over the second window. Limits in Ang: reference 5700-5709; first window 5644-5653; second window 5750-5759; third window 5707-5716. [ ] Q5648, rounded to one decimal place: 0.4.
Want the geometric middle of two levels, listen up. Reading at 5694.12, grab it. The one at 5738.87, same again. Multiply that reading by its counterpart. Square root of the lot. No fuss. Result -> 4.87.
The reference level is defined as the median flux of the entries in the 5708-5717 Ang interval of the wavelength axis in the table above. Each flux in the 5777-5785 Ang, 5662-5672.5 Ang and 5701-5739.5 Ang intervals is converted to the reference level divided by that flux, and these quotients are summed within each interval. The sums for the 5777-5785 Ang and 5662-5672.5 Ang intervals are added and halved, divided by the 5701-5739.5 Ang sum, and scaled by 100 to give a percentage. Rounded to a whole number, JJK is 24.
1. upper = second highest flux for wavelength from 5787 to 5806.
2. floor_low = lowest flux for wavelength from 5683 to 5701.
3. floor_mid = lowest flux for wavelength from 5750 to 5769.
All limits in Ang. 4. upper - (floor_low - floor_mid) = 4.92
